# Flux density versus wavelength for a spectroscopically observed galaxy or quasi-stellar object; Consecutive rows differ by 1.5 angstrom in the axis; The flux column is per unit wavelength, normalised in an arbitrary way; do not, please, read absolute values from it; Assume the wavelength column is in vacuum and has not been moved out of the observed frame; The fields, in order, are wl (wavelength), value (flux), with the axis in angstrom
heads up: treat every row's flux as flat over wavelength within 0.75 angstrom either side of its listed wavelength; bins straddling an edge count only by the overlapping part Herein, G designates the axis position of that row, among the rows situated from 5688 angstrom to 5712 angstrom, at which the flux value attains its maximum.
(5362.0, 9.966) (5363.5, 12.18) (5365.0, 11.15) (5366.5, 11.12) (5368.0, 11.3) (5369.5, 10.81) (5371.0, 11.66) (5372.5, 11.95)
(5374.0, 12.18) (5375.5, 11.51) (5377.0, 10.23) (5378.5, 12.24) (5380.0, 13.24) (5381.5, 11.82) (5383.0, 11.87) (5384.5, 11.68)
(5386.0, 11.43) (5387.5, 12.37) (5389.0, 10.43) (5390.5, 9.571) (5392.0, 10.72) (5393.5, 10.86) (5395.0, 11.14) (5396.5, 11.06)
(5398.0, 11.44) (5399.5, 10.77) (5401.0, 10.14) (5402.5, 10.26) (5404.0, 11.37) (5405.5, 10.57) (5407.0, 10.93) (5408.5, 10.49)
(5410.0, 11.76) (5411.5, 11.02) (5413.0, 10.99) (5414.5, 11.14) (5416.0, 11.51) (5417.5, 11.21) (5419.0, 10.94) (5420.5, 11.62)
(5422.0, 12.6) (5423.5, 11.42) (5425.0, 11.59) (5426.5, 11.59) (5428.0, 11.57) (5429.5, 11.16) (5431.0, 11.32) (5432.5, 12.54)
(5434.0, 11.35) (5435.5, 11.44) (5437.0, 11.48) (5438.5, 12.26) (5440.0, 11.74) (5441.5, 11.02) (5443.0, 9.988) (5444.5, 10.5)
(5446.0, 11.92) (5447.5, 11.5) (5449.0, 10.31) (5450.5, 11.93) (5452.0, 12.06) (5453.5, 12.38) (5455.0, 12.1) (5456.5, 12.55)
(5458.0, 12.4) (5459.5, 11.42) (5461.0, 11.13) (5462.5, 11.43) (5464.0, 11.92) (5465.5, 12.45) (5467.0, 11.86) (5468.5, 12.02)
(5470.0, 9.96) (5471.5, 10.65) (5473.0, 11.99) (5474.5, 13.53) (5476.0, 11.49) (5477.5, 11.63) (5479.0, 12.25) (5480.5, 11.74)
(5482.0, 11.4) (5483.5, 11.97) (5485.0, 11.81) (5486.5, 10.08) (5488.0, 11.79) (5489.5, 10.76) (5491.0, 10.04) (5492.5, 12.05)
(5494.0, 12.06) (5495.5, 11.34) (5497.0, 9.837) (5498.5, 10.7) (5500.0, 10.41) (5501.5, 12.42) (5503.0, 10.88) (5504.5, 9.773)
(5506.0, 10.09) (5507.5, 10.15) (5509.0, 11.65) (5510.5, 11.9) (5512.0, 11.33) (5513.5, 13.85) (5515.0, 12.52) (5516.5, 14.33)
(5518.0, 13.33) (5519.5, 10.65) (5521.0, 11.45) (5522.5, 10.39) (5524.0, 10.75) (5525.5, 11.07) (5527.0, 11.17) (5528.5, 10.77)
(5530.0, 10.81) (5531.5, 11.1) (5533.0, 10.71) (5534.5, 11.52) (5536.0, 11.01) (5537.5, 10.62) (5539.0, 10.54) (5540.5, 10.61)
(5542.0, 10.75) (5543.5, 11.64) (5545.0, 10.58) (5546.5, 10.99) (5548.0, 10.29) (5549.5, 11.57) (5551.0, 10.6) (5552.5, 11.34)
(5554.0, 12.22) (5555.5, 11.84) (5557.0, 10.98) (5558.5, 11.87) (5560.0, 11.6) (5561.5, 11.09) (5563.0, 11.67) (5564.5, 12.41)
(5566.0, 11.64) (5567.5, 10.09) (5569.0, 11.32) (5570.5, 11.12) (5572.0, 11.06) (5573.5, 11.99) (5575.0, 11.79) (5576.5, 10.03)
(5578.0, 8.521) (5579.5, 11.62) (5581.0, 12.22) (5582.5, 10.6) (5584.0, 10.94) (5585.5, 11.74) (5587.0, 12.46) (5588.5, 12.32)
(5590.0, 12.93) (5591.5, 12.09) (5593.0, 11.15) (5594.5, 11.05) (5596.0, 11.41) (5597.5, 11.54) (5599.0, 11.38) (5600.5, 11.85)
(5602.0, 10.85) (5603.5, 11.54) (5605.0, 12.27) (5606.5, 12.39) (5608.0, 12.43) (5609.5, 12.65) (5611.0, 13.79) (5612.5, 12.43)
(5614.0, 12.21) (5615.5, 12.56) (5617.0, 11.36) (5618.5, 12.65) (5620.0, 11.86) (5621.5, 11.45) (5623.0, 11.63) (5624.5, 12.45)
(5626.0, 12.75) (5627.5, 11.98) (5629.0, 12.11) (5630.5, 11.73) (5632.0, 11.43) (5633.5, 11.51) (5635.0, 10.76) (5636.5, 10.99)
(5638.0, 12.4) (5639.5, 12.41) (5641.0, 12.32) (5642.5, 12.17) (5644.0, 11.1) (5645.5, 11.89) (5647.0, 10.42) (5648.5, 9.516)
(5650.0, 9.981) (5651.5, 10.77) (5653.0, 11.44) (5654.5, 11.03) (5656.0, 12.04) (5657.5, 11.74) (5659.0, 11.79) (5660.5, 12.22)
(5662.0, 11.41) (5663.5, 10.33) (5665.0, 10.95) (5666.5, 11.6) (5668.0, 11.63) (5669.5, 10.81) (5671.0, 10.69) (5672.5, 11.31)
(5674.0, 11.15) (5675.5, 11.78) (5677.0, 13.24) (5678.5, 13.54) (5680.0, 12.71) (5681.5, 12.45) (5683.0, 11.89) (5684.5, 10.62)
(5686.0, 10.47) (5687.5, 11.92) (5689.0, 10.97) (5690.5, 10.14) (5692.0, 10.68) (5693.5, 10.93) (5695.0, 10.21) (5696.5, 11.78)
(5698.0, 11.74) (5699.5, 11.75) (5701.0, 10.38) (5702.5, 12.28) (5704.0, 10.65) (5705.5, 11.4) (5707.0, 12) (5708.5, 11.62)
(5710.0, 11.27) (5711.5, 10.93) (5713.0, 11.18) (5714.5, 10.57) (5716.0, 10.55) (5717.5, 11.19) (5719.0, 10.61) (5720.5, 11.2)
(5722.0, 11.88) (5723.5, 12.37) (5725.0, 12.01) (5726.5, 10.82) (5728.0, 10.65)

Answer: 5702.5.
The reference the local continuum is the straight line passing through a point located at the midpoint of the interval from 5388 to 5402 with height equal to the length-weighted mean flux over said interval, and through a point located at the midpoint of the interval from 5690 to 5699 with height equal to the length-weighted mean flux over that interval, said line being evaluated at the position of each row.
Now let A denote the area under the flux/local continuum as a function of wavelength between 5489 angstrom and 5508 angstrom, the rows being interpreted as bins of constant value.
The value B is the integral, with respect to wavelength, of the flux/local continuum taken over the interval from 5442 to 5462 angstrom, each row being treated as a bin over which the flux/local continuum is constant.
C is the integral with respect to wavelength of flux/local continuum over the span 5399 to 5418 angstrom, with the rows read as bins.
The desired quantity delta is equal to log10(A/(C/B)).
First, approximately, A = 19.0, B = 21.5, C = 19.4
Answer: 1.32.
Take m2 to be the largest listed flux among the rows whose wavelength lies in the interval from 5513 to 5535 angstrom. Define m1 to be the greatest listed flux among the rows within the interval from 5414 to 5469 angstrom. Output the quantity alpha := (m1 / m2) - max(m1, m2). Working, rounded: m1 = 12.6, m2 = 14.33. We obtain -13.5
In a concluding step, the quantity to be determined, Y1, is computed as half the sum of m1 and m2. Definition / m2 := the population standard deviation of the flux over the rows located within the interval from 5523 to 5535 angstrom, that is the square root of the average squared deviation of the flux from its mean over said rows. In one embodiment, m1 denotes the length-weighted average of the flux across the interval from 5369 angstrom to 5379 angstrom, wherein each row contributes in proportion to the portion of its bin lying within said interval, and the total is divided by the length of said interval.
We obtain 5.9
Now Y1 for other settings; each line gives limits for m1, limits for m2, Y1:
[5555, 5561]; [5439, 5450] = 6.1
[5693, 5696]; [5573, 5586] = 5.9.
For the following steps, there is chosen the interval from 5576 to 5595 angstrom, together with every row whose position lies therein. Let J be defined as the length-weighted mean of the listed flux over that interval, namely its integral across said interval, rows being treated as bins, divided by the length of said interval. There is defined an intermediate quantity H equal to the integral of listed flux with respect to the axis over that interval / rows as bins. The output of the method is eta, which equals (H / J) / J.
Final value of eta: 1.669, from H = 216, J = 11.4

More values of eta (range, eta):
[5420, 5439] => 1.627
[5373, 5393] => 1.742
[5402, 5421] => 1.717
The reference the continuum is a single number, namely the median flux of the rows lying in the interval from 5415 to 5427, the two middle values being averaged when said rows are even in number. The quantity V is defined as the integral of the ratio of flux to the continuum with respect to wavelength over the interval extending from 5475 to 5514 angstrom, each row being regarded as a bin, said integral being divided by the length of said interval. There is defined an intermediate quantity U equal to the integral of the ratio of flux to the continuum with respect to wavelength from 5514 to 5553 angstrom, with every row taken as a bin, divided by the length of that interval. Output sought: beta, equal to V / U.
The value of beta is 1.01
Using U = 0.97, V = 0.98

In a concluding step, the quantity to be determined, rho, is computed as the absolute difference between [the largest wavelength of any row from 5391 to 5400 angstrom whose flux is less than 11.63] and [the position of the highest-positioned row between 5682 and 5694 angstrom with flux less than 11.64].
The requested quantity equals 294.0 angstrom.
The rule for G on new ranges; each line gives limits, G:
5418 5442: 5422.0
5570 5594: 5590.0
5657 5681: 5678.5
